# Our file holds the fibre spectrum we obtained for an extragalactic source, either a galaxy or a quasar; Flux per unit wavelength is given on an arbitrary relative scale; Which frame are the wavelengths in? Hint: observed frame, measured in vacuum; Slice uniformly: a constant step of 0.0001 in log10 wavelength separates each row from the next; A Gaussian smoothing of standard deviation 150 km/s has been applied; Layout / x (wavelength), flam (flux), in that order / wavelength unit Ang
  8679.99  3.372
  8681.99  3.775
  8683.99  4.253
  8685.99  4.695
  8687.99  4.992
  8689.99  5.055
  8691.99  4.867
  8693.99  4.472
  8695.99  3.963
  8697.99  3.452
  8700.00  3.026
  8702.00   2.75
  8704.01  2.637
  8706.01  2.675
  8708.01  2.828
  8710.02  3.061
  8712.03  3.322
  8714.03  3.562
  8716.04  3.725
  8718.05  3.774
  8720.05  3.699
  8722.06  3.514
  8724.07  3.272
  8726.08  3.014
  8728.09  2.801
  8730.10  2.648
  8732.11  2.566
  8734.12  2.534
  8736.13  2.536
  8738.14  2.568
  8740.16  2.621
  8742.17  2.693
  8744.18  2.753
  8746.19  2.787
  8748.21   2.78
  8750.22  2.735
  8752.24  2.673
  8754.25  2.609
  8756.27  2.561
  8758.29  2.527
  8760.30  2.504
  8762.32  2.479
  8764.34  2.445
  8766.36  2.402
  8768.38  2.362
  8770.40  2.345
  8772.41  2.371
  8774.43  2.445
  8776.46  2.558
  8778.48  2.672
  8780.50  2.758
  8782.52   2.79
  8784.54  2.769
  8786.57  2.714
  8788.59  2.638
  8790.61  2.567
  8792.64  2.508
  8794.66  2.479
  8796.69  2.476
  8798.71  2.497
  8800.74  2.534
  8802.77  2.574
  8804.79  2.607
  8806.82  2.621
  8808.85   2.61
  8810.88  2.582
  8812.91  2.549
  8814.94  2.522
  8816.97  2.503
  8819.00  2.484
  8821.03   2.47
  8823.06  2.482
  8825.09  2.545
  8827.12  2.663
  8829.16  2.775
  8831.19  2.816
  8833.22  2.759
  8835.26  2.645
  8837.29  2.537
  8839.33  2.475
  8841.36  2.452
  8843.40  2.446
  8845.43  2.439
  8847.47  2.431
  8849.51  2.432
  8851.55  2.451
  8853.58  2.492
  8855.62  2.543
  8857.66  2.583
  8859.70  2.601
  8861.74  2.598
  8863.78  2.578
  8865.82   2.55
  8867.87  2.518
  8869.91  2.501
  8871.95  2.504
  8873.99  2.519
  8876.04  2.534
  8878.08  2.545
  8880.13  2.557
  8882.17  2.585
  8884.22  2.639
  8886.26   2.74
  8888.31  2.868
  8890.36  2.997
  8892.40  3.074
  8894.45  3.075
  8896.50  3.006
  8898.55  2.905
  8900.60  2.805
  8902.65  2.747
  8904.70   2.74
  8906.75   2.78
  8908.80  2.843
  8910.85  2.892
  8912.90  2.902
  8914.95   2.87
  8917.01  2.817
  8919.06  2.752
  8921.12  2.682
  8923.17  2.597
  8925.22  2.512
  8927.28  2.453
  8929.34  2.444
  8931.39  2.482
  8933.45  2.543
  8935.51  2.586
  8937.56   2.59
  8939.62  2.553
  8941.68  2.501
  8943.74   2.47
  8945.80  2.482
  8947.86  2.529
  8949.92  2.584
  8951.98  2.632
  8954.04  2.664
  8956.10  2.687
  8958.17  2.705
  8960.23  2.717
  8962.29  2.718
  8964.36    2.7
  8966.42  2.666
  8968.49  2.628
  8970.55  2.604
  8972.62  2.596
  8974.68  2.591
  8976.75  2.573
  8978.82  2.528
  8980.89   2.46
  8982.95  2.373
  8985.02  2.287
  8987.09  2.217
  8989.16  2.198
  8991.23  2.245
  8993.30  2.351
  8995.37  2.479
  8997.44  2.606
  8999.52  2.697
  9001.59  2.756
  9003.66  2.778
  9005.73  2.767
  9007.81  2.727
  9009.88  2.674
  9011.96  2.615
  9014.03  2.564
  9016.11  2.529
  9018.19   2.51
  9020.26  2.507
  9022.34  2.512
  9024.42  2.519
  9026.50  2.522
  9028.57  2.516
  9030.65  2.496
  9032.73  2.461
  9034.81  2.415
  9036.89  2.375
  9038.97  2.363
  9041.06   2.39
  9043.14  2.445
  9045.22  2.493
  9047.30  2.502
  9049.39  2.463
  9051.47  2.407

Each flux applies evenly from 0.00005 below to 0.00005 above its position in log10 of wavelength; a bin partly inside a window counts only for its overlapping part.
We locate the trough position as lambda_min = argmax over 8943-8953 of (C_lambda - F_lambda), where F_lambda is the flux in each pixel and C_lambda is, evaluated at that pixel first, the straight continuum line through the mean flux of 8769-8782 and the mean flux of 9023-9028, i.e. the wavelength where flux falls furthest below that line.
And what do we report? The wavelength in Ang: 8943.74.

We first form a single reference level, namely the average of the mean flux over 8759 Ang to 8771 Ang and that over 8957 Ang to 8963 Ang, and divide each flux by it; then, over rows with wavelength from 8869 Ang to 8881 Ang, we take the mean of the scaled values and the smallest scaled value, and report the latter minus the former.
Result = -0.010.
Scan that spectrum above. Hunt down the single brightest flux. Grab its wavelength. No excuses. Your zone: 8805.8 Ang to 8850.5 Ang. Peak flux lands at 8831.19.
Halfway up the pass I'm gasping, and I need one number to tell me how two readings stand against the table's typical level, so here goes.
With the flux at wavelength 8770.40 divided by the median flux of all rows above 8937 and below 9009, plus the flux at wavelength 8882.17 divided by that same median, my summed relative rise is 1.90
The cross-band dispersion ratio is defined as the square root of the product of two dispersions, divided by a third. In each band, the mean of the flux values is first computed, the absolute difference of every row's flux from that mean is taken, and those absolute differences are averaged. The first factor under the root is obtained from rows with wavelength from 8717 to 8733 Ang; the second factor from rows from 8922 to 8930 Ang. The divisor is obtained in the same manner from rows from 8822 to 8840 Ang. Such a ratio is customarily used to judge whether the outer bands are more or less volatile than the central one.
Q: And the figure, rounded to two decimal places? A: 1.34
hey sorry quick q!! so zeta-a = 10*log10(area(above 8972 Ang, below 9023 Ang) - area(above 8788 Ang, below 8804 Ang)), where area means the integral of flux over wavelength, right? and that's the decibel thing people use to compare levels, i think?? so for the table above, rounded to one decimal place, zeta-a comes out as 19.5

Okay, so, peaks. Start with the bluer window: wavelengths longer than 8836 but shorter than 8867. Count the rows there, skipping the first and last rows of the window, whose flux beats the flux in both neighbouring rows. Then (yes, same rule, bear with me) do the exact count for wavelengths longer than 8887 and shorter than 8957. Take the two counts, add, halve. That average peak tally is 2.0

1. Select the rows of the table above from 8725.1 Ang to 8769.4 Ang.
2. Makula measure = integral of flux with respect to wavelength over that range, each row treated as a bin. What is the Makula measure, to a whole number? 116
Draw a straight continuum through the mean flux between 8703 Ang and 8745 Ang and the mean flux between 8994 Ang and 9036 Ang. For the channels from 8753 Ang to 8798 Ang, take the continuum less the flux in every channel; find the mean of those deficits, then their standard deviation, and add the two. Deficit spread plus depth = 0.51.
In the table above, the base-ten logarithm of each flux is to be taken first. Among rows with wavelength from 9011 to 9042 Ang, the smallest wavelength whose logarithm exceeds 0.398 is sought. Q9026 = 9011.96 Ang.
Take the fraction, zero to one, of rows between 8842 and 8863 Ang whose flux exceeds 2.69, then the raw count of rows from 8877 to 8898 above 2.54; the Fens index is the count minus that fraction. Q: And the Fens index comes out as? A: 10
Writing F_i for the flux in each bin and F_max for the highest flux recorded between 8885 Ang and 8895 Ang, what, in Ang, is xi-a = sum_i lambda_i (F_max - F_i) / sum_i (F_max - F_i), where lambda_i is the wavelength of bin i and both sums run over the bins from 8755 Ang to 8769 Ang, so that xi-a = 8762.8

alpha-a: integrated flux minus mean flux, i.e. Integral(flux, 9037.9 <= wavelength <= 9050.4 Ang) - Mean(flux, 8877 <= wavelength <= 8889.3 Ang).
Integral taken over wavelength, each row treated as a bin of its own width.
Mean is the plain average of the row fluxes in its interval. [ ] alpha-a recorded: 27.9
